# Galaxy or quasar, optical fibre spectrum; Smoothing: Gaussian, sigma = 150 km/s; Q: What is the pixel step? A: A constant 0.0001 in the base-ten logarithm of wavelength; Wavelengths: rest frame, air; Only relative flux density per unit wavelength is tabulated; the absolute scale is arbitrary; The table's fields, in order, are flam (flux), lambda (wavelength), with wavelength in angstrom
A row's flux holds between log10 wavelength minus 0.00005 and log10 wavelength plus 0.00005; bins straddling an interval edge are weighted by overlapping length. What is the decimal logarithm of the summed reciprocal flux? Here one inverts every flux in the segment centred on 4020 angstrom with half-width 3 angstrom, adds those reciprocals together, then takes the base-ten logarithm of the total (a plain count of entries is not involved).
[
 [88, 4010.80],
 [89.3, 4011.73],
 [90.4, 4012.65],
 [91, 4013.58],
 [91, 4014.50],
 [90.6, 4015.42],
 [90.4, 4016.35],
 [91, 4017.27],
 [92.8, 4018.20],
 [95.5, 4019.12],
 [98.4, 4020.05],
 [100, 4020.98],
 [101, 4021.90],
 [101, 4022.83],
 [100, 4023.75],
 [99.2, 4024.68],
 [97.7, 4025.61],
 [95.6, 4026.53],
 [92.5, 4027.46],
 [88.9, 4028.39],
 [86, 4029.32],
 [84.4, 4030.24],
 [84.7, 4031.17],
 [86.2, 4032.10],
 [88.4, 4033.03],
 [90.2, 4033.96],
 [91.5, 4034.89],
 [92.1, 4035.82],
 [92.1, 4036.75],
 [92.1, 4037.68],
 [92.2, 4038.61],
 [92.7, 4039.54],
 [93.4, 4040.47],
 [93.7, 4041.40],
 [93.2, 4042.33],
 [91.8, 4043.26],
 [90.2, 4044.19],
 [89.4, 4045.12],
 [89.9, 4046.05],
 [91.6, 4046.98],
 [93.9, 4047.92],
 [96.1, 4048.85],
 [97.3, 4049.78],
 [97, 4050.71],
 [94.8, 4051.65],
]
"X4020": -1.14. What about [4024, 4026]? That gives -1.69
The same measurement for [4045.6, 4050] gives -1.27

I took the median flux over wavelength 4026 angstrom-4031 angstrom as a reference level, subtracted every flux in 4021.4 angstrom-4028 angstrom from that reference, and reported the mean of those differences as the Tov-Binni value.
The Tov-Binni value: -9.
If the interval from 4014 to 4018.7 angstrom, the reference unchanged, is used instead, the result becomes -2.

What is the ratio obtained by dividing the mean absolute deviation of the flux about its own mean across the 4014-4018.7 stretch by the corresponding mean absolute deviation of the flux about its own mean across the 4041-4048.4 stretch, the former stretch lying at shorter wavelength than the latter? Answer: 0.46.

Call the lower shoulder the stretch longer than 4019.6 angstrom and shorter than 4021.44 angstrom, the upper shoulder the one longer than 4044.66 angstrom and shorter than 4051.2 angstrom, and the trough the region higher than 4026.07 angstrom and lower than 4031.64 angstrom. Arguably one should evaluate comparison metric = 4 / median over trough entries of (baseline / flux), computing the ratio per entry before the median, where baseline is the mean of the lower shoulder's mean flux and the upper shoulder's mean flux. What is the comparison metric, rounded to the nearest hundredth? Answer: 3.63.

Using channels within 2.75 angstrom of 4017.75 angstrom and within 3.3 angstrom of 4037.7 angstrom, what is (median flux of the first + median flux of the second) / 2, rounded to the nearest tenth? 92.0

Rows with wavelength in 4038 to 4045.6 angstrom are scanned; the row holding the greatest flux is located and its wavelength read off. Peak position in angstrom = 4041.40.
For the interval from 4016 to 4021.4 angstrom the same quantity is 4020.98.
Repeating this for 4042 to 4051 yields 4049.78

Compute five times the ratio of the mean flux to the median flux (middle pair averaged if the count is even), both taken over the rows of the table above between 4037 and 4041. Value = 5.008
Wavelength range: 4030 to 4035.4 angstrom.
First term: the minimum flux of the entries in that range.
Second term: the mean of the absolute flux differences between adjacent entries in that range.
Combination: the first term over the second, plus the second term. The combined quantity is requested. 61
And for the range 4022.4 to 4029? 46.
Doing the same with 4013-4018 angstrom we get 302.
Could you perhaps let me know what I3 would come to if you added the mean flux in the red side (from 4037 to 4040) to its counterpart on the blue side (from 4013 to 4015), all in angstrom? 183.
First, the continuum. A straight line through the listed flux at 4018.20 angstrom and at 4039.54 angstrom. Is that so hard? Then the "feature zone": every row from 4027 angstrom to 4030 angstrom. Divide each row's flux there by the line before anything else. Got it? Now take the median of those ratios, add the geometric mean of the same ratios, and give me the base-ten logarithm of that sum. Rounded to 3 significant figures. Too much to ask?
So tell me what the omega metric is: 0.283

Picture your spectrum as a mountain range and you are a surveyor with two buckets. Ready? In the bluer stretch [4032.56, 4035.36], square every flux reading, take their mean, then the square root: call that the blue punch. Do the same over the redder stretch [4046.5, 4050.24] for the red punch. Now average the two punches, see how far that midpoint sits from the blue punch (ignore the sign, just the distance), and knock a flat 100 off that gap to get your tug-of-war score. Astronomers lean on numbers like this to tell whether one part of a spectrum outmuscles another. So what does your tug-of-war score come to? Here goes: -98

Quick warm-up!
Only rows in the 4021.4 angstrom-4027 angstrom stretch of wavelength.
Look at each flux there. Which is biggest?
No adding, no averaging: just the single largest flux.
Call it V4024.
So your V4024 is 101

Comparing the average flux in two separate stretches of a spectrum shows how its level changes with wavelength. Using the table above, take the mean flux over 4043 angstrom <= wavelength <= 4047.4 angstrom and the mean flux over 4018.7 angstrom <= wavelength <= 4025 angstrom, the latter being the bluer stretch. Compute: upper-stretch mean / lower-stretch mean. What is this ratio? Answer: 0.91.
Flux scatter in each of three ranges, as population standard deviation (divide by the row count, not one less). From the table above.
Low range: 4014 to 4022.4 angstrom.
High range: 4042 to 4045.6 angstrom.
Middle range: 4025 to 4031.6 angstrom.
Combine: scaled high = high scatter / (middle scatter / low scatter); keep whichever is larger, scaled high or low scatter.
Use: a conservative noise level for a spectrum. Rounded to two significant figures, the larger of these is 4.1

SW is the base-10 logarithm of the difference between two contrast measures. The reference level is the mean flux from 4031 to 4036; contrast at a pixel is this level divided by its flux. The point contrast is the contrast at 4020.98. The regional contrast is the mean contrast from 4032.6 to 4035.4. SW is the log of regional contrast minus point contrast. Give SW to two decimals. -1.01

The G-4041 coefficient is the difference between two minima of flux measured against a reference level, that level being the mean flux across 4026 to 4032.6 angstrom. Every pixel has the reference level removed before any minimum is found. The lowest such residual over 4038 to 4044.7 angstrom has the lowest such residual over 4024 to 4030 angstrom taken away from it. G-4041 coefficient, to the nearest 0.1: 4.2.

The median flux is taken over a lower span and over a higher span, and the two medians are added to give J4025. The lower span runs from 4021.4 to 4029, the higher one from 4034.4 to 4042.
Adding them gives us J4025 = 191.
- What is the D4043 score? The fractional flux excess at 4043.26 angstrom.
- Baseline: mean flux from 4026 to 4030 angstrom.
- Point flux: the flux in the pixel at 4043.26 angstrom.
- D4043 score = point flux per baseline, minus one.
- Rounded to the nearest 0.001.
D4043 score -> 0.012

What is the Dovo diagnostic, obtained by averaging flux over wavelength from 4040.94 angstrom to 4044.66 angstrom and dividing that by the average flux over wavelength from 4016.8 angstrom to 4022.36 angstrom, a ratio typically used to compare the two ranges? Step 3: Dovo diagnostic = 0.96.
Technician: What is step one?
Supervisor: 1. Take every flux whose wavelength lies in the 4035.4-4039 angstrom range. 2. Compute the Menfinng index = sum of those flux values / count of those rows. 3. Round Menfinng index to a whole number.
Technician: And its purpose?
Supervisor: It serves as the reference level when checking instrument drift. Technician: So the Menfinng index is 92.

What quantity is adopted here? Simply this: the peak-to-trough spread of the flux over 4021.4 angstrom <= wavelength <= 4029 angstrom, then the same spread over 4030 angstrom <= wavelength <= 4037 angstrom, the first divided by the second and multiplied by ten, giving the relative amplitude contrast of 16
